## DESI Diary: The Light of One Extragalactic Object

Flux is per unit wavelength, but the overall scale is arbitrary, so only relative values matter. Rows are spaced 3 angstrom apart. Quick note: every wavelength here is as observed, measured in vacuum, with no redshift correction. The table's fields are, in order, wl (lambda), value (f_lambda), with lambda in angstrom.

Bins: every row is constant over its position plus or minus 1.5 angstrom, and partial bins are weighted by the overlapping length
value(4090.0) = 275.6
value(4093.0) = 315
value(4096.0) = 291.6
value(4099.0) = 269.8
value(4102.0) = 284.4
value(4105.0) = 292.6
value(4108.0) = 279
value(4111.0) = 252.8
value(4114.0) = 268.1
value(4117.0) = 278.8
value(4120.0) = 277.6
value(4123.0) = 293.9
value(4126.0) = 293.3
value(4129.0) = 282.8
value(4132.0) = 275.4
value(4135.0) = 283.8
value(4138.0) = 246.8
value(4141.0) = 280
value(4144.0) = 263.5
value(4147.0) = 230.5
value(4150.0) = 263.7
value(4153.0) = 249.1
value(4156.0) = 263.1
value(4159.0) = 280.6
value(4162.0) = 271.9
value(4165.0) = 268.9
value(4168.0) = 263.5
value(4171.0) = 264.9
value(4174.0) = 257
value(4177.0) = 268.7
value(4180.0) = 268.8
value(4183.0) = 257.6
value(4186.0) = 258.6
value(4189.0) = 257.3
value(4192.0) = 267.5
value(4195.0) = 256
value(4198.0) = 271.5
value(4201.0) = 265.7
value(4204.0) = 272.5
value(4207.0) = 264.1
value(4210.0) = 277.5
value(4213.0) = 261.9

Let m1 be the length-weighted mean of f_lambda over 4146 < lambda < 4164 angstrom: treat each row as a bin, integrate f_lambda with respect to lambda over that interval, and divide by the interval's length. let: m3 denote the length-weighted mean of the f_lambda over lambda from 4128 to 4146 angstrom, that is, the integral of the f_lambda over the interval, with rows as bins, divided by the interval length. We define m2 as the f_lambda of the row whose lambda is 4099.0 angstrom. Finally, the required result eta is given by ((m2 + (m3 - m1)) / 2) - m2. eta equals -130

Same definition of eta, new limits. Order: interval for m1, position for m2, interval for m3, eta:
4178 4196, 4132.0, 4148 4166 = -136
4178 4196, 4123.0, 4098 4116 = -140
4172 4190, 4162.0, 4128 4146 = -131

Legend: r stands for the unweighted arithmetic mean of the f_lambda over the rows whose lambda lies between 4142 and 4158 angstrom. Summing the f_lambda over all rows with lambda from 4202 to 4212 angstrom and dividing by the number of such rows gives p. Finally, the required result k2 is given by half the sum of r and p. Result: 262.7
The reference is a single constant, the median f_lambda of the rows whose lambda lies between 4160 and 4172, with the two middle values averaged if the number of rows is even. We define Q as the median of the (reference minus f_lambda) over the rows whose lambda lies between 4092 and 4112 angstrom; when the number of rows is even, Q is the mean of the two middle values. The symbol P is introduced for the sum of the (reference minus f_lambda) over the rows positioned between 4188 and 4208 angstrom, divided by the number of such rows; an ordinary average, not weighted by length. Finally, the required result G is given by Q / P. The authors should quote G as -8.9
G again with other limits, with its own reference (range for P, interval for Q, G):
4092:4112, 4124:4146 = 0.8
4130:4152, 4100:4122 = -3.4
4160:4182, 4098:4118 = -18.1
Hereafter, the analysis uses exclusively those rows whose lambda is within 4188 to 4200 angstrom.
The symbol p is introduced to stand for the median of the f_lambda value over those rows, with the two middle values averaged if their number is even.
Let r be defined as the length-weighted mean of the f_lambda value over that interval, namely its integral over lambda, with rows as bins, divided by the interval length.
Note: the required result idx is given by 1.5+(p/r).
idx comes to 2.50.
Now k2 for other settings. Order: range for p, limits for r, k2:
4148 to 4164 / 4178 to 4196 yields 263.3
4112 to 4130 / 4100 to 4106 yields 285.5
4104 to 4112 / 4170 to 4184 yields 269.1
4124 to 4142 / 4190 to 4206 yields 271.8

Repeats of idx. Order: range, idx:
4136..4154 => 2.50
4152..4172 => 2.49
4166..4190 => 2.50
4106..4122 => 2.52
